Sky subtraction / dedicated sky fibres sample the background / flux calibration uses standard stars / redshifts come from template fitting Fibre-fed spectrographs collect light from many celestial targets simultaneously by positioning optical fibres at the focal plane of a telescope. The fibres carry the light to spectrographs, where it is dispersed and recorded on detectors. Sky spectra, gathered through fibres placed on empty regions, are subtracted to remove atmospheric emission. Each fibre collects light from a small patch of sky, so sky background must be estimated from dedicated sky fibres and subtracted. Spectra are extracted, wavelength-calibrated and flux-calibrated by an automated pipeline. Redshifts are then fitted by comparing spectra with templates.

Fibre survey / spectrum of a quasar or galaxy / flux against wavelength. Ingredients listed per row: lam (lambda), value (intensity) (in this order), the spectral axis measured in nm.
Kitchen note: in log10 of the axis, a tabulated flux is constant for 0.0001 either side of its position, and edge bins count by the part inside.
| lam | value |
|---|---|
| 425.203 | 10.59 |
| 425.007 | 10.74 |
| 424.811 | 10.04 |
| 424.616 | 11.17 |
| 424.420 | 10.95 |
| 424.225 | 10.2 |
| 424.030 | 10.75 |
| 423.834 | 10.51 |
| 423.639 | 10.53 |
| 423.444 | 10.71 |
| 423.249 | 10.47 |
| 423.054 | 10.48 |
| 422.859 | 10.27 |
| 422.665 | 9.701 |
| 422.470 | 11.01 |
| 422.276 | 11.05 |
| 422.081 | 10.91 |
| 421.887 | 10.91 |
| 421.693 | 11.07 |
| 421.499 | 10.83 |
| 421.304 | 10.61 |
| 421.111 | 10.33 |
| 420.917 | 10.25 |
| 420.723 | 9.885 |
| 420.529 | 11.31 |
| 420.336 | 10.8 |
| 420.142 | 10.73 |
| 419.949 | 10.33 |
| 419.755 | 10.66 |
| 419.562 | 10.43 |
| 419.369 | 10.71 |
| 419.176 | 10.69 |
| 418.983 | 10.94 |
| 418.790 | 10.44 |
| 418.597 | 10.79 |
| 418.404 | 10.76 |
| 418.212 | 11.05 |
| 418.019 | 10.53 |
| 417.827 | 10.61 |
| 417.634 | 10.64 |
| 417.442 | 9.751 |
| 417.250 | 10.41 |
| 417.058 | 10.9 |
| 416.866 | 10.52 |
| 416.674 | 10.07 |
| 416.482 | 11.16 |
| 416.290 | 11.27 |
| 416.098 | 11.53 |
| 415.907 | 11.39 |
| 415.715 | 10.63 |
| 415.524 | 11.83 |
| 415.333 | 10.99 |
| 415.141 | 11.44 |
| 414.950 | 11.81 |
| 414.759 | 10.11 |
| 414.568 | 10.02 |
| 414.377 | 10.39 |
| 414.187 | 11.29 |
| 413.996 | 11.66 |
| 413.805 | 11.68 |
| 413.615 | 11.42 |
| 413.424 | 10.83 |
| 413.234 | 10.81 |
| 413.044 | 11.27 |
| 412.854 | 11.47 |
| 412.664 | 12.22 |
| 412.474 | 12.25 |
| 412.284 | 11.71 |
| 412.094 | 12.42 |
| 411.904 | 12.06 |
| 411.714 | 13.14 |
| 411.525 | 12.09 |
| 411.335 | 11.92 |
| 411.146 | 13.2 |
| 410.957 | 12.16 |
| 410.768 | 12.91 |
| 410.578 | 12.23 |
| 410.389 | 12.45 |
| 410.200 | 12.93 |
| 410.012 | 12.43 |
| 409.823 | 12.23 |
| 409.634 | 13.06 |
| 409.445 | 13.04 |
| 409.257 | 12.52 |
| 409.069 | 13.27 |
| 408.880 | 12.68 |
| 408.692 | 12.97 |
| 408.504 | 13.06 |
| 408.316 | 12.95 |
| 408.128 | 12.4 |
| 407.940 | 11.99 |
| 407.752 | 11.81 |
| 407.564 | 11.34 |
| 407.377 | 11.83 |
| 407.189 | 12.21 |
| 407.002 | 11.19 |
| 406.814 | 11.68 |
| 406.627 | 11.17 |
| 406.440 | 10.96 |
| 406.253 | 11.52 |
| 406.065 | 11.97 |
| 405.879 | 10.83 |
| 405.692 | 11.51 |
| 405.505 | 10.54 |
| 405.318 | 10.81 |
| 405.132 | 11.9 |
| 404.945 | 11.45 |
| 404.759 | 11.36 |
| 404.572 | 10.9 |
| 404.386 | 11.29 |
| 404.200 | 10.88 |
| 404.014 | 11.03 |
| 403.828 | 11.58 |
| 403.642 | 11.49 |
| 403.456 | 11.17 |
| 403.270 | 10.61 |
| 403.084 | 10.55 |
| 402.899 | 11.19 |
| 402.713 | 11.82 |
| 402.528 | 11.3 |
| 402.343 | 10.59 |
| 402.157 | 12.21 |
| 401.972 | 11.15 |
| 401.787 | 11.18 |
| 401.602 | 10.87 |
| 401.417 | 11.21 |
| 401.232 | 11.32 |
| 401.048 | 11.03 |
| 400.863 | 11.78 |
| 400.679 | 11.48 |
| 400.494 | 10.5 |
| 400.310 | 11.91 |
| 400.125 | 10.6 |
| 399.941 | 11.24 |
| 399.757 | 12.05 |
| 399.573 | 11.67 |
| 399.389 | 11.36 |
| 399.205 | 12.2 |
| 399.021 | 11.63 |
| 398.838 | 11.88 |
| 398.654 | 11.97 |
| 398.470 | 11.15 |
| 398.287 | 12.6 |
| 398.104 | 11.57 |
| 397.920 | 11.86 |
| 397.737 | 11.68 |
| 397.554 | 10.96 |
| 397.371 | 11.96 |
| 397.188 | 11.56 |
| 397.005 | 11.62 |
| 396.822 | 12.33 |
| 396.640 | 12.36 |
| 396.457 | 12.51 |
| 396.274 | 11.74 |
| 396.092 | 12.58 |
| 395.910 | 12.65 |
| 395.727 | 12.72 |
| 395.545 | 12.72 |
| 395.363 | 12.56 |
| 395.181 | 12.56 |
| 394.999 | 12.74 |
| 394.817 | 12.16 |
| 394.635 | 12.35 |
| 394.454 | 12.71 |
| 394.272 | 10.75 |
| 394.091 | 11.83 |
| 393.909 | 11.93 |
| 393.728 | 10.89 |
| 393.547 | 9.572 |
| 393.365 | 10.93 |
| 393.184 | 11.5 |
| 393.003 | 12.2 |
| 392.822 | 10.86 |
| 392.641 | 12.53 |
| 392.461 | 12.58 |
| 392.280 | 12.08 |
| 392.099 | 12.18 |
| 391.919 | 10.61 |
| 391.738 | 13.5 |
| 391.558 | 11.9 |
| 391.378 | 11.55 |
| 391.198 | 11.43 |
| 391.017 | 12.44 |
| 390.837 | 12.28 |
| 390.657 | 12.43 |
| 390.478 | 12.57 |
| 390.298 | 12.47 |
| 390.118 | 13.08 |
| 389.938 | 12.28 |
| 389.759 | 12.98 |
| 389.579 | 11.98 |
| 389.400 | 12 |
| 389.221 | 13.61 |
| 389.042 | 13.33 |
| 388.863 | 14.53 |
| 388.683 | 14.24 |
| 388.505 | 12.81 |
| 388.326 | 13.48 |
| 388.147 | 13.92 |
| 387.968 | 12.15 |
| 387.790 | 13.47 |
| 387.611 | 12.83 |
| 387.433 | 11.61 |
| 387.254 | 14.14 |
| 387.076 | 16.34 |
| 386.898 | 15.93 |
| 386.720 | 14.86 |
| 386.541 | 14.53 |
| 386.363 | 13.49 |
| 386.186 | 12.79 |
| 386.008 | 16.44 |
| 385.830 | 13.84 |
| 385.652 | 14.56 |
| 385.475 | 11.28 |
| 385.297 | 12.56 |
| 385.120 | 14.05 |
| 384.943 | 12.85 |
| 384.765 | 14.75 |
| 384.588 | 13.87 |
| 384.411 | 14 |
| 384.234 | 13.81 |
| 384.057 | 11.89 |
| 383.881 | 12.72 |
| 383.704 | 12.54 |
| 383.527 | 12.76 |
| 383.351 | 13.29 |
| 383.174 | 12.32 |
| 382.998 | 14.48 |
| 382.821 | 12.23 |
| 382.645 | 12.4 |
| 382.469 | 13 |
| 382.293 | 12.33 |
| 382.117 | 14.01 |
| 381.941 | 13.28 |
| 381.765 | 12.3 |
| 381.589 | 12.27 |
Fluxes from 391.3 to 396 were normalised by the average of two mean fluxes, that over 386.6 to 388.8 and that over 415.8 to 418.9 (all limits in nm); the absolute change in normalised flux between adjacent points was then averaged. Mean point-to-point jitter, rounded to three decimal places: 0.064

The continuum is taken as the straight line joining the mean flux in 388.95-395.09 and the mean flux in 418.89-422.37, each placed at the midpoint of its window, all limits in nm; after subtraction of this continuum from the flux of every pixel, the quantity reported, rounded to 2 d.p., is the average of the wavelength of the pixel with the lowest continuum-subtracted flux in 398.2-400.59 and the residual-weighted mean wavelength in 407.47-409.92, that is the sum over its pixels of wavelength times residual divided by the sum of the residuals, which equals 404.69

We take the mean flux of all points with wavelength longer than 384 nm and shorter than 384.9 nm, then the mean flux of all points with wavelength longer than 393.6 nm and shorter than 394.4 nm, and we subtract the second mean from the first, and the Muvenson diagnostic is 2.3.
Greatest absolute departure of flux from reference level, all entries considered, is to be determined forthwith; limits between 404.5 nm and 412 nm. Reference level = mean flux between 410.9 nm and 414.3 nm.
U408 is 1.4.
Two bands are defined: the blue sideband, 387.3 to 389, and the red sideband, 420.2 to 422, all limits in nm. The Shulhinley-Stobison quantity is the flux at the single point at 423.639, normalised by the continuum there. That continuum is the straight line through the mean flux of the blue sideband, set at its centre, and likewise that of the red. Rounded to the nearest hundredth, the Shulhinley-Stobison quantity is 1.01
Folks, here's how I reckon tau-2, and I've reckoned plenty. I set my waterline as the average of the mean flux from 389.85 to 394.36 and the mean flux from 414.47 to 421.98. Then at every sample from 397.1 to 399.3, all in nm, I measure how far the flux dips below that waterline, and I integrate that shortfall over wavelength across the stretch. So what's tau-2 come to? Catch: -1.0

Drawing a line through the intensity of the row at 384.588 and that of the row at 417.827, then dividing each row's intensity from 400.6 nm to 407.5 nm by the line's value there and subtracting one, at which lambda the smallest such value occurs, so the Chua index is 402.343 nm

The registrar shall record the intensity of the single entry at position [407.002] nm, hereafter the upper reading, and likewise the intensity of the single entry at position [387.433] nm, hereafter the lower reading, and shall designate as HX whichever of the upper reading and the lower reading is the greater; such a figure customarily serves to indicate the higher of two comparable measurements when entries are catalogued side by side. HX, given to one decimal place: 11.6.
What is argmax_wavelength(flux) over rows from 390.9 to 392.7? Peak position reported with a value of 391.738 nm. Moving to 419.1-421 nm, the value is 420.529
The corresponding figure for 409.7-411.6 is 411.146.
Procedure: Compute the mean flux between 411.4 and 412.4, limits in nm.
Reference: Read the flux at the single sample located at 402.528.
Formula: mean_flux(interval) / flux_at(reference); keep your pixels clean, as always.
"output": 1.09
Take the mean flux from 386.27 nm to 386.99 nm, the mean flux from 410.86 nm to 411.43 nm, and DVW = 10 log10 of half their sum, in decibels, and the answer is 11.3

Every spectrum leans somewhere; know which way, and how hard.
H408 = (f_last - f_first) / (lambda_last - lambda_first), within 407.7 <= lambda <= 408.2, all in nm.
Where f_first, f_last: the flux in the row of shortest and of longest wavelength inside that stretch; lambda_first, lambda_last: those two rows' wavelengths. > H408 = 1.6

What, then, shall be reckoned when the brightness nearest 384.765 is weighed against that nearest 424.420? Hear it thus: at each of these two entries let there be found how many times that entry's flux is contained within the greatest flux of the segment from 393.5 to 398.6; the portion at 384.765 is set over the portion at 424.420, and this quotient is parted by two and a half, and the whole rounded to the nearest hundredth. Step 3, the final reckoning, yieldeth 0.30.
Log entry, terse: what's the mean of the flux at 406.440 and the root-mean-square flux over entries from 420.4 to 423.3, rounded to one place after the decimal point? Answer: 10.8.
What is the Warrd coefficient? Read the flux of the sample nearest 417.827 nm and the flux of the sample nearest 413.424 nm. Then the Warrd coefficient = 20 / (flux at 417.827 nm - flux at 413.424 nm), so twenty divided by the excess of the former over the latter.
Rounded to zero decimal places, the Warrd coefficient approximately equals -91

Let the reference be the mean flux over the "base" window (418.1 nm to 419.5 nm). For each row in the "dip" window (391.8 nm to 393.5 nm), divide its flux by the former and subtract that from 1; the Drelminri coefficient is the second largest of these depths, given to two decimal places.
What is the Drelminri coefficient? -0.01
